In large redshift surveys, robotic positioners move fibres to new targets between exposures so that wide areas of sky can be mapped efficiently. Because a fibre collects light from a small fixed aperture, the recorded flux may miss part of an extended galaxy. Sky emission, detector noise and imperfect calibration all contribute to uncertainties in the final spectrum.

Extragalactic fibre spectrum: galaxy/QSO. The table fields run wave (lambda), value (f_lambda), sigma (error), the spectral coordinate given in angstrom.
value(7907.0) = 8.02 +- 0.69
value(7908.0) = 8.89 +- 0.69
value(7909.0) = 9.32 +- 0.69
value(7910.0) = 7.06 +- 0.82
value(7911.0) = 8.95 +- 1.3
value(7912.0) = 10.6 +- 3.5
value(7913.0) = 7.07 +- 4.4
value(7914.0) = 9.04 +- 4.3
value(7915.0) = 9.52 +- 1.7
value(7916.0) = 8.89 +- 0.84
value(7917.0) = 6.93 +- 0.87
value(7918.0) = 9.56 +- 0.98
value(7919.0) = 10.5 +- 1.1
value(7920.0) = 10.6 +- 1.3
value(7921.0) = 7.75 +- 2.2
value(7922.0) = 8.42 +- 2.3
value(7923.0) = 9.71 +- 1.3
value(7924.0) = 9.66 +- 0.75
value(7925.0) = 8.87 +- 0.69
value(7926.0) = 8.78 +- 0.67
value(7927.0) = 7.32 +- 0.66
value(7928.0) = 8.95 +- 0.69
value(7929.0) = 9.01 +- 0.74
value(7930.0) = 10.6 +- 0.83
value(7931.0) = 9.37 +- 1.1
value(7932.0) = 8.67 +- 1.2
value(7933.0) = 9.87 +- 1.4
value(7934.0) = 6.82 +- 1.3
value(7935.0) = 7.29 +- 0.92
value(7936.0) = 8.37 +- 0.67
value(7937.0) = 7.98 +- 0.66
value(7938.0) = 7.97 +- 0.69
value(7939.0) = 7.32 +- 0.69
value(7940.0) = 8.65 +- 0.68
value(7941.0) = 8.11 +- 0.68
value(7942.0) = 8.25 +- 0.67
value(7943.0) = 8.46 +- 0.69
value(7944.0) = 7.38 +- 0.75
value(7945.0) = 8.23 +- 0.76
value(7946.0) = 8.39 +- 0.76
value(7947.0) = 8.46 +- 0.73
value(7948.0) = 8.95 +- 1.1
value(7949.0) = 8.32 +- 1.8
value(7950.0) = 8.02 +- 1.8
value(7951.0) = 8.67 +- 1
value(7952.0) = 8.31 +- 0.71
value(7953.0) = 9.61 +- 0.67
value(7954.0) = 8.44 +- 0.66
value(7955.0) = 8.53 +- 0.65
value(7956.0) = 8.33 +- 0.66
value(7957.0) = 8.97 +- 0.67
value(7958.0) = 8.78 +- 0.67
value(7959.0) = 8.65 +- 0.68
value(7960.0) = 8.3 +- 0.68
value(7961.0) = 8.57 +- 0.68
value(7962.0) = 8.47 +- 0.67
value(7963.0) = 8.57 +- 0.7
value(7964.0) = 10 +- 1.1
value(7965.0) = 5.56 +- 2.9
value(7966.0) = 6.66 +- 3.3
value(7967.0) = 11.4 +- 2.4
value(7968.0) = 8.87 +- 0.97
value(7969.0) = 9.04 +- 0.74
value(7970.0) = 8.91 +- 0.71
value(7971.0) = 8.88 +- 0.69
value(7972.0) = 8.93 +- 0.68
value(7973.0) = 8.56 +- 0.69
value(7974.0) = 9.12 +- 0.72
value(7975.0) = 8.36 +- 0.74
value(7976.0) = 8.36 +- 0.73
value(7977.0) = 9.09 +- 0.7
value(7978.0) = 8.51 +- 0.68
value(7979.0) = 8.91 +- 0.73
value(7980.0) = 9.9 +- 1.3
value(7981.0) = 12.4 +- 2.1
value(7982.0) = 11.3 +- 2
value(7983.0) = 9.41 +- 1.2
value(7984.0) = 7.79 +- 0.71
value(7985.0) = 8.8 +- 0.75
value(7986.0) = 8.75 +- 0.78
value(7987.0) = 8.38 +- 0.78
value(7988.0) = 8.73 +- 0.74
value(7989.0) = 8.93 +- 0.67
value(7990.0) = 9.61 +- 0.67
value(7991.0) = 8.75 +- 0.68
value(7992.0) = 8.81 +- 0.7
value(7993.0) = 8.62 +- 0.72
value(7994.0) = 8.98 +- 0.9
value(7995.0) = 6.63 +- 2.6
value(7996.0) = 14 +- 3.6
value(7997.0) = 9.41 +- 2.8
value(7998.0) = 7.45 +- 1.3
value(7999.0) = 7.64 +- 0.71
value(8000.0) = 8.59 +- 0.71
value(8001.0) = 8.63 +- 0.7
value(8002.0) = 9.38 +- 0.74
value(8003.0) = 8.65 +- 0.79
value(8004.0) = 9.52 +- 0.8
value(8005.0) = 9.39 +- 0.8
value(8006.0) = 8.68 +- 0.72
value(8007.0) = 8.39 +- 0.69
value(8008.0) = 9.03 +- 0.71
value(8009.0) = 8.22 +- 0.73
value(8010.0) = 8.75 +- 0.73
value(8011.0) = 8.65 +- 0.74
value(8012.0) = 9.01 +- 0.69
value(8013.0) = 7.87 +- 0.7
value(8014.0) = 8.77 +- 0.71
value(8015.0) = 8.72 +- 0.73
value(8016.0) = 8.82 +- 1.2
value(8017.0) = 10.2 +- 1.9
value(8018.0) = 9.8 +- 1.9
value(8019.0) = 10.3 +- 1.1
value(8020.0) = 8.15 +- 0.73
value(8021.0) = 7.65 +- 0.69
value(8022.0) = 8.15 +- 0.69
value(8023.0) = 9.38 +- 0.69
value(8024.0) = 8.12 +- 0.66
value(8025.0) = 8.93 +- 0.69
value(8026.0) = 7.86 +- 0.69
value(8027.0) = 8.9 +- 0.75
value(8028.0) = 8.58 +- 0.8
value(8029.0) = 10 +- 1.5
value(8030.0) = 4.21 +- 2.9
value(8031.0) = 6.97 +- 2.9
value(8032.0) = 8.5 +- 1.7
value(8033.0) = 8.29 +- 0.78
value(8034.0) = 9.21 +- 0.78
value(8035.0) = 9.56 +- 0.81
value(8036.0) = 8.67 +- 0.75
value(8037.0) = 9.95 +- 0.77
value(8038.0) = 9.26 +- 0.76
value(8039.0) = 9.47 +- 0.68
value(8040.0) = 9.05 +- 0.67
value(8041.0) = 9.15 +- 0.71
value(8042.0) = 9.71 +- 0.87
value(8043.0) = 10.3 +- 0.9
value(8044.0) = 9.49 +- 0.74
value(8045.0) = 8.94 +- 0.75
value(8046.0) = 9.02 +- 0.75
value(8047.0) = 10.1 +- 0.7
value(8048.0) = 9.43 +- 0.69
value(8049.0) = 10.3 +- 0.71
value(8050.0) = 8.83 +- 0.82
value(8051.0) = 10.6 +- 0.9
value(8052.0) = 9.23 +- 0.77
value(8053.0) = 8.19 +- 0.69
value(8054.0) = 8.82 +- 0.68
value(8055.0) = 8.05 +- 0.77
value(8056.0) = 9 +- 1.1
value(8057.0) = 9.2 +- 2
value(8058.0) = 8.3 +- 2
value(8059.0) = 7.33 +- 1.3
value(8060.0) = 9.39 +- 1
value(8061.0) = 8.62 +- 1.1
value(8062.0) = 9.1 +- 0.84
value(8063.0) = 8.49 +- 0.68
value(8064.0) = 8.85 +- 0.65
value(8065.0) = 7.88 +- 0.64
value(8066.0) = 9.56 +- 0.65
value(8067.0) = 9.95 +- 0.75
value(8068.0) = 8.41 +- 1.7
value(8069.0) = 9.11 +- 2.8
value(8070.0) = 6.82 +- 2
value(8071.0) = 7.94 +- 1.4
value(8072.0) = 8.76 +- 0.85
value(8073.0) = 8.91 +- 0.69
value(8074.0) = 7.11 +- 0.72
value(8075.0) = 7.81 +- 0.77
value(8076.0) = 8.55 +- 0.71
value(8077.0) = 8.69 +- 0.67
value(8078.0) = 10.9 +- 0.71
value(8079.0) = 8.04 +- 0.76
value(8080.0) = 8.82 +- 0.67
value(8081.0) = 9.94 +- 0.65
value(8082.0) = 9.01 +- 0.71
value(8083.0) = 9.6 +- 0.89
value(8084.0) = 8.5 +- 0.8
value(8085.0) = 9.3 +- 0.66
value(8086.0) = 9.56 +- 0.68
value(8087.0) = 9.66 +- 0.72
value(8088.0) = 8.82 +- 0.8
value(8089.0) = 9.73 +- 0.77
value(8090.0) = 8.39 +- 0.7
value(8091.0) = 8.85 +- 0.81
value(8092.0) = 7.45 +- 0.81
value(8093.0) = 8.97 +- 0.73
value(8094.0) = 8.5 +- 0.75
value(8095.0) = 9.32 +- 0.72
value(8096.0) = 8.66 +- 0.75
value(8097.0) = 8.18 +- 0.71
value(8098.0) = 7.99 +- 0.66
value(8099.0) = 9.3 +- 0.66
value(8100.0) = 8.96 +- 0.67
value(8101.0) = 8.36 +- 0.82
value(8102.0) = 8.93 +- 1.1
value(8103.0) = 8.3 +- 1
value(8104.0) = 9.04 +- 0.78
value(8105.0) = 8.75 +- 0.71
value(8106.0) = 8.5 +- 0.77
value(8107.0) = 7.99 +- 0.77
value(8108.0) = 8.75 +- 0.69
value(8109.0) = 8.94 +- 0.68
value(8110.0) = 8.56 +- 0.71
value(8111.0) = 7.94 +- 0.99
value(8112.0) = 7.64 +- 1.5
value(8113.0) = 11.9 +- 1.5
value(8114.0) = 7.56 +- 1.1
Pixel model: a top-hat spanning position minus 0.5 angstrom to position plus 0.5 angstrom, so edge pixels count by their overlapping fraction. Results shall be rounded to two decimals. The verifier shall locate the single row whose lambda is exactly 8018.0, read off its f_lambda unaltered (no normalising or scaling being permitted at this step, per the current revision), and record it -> 9.80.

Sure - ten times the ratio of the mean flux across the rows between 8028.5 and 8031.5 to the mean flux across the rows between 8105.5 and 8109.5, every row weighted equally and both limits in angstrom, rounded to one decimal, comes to 8.3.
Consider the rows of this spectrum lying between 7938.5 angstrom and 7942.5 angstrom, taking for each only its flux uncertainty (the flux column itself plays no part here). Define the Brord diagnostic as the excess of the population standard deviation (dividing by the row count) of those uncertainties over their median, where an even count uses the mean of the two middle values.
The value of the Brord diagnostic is -0.673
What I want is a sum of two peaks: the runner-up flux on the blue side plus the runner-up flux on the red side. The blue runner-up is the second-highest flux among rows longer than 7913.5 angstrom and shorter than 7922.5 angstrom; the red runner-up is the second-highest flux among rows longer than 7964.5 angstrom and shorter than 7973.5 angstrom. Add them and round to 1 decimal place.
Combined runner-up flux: 19.5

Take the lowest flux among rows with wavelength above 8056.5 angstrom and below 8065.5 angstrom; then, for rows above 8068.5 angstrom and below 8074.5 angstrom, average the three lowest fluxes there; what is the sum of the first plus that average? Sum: 14.6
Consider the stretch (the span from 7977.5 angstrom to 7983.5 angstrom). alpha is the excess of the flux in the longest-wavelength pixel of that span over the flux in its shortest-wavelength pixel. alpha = 0.9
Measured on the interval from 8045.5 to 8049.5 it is 1.3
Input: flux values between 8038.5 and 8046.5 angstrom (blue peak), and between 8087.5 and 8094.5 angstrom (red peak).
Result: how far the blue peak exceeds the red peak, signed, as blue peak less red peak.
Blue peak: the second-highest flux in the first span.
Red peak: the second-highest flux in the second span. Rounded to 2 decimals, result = 0.74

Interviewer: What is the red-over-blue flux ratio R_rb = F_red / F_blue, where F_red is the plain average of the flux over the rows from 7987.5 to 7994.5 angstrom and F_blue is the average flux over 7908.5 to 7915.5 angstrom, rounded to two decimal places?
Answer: 1.01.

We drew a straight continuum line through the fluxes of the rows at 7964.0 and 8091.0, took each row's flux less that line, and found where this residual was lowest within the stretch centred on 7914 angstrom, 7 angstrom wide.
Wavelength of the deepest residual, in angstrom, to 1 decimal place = 7917.0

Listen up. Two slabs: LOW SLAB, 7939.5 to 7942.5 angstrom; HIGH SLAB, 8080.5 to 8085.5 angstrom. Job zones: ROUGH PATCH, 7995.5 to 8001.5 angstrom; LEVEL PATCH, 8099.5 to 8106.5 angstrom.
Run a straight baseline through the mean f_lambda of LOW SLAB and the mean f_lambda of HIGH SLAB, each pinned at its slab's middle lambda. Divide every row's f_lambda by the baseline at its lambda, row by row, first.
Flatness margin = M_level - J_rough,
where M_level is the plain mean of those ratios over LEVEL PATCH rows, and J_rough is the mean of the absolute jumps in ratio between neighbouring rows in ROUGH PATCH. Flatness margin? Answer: 0.75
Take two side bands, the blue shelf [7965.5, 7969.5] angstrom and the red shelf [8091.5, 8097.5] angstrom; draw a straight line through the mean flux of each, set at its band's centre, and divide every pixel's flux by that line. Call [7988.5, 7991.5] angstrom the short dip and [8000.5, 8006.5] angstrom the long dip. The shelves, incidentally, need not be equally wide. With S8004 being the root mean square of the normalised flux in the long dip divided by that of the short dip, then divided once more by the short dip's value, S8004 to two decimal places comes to 0.98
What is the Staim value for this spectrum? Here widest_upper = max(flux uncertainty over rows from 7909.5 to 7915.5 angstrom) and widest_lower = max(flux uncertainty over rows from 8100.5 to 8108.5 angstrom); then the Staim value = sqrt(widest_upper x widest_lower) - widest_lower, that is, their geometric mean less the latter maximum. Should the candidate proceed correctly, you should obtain 1.1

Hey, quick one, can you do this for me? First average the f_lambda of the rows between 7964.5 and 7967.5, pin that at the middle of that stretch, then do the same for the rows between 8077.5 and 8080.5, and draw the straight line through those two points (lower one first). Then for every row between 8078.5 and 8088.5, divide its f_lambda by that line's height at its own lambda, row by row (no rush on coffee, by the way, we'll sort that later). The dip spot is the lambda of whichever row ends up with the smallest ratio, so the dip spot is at 8079.0 angstrom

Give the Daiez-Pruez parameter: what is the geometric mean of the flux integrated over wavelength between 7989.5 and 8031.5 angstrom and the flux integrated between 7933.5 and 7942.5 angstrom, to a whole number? 161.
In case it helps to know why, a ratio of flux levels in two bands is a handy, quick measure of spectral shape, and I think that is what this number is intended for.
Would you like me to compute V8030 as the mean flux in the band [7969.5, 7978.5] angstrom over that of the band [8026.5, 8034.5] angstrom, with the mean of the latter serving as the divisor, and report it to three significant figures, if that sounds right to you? 1.08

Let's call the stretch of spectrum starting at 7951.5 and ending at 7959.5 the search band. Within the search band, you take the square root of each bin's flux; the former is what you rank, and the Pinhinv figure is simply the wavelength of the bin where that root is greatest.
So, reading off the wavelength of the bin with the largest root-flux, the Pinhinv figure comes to 7953.0 angstrom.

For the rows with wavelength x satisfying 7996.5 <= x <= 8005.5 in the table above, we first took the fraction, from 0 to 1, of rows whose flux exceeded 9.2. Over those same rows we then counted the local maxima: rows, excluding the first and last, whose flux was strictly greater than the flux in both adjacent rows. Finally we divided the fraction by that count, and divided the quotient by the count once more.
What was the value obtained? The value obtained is 0.11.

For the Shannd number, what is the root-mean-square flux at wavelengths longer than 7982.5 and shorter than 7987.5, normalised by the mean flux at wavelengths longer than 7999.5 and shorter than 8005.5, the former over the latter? 0.96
